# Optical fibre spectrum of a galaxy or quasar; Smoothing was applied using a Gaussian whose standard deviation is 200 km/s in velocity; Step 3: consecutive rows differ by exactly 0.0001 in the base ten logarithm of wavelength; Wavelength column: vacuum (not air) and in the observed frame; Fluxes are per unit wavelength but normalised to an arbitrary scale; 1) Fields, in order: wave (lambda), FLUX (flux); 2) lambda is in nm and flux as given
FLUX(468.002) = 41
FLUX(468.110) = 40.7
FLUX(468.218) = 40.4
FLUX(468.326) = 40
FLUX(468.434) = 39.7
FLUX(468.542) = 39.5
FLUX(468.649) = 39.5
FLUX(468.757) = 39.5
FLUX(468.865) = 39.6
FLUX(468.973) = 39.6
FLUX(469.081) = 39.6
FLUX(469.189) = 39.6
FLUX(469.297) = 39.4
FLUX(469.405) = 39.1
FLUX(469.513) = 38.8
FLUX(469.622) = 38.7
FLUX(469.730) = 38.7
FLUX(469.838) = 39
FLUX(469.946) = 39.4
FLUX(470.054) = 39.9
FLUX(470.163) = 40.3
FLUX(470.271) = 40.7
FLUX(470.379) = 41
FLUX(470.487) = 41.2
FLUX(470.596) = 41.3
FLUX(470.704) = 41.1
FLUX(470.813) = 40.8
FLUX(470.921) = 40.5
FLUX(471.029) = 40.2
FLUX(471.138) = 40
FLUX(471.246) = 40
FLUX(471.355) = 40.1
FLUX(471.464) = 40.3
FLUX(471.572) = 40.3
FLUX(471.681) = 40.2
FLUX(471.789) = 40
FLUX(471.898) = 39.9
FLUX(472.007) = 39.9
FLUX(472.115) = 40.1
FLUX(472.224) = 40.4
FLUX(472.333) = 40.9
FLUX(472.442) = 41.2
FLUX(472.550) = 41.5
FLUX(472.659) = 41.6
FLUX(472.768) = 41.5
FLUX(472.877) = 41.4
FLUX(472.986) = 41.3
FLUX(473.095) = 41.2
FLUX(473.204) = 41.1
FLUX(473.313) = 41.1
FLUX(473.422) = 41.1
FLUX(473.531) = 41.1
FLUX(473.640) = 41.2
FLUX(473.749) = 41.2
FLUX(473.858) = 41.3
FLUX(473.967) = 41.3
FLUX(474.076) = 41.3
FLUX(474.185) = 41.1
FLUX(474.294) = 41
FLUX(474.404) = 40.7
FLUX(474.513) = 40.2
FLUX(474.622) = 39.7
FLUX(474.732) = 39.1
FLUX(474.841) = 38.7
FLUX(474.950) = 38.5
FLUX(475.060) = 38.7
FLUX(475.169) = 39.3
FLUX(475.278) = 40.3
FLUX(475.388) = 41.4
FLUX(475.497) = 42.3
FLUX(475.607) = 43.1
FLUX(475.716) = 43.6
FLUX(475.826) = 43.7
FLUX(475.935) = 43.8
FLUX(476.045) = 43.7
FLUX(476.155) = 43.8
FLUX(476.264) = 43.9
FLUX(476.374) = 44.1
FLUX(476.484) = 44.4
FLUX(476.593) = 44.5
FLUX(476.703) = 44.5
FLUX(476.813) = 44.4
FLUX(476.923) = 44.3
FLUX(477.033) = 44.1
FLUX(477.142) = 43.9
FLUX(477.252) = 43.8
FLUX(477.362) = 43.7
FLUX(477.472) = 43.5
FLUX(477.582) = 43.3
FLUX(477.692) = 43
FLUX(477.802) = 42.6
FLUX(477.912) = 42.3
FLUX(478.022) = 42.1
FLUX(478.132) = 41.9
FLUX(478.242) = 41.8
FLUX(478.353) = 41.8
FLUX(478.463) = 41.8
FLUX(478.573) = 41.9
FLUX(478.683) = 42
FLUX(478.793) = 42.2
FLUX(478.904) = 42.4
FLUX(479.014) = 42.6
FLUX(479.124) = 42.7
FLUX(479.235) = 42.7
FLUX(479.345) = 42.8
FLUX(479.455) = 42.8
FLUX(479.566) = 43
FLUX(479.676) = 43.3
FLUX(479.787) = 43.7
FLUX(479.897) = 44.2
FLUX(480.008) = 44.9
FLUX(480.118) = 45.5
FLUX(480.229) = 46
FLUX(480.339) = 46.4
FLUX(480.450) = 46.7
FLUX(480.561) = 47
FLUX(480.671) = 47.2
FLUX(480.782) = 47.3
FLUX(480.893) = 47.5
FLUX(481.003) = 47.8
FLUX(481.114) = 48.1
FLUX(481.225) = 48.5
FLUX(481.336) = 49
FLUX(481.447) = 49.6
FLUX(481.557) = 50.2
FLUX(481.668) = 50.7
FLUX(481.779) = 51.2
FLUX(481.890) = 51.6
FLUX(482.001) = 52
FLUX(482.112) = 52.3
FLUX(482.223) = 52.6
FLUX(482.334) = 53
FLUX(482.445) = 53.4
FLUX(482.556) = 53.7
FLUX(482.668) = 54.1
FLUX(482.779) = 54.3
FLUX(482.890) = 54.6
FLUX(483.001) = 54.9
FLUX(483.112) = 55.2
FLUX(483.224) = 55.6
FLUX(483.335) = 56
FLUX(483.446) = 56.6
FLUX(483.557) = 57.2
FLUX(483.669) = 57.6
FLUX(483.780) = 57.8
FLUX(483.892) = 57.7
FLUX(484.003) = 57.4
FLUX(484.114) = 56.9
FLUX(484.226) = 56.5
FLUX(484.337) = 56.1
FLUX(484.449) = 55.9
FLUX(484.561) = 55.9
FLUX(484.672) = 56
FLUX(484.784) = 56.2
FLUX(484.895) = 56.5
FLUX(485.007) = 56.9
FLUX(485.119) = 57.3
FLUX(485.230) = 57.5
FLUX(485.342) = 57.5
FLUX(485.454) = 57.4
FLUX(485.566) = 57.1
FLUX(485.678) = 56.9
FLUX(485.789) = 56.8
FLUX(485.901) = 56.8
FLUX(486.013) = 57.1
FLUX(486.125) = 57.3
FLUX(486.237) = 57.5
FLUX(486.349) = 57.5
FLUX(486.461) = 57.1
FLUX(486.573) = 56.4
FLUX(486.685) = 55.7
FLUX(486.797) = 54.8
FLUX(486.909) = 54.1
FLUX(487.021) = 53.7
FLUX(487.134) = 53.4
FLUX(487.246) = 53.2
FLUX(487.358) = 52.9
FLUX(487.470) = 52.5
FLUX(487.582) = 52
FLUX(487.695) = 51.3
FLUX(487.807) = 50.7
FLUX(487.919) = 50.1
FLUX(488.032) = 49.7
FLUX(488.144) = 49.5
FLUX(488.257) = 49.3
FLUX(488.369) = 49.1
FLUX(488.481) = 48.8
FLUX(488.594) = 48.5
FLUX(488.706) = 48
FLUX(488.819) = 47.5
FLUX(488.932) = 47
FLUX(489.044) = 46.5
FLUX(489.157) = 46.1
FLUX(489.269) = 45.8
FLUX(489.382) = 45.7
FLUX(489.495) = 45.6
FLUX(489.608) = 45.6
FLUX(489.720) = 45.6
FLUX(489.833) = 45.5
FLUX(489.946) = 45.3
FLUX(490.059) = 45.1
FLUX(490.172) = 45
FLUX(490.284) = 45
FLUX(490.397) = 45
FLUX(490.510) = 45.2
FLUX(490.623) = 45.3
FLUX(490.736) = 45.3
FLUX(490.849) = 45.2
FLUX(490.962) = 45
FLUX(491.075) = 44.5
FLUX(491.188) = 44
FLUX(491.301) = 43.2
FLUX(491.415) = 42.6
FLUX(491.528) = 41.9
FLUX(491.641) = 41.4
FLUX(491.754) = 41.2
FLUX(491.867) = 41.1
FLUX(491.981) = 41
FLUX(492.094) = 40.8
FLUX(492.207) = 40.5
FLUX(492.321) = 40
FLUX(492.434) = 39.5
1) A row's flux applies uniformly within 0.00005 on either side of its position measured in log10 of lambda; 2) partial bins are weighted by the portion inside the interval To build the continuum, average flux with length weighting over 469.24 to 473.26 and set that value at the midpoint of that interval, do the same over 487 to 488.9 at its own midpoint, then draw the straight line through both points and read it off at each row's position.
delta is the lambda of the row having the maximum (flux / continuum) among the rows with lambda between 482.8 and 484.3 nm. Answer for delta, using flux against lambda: 483.780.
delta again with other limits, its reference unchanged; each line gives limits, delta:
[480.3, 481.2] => 481.114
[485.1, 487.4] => 485.230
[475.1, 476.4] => 476.374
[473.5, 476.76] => 476.593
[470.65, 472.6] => 470.704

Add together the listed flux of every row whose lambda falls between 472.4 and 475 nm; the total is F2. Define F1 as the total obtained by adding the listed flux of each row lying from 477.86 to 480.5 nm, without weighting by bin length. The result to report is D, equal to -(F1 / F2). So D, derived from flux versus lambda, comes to -1.1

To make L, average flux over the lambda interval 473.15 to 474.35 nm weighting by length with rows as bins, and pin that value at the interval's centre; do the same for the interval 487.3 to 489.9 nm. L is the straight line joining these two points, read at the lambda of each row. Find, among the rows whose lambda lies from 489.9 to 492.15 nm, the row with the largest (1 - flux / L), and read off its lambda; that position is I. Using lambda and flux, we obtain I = 492.094 nm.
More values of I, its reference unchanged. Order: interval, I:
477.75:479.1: 478.463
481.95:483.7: 482.001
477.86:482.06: 478.463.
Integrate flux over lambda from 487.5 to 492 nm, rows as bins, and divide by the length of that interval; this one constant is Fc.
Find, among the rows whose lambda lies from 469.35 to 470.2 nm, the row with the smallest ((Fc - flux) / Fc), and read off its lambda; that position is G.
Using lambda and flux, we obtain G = 470.163 nm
